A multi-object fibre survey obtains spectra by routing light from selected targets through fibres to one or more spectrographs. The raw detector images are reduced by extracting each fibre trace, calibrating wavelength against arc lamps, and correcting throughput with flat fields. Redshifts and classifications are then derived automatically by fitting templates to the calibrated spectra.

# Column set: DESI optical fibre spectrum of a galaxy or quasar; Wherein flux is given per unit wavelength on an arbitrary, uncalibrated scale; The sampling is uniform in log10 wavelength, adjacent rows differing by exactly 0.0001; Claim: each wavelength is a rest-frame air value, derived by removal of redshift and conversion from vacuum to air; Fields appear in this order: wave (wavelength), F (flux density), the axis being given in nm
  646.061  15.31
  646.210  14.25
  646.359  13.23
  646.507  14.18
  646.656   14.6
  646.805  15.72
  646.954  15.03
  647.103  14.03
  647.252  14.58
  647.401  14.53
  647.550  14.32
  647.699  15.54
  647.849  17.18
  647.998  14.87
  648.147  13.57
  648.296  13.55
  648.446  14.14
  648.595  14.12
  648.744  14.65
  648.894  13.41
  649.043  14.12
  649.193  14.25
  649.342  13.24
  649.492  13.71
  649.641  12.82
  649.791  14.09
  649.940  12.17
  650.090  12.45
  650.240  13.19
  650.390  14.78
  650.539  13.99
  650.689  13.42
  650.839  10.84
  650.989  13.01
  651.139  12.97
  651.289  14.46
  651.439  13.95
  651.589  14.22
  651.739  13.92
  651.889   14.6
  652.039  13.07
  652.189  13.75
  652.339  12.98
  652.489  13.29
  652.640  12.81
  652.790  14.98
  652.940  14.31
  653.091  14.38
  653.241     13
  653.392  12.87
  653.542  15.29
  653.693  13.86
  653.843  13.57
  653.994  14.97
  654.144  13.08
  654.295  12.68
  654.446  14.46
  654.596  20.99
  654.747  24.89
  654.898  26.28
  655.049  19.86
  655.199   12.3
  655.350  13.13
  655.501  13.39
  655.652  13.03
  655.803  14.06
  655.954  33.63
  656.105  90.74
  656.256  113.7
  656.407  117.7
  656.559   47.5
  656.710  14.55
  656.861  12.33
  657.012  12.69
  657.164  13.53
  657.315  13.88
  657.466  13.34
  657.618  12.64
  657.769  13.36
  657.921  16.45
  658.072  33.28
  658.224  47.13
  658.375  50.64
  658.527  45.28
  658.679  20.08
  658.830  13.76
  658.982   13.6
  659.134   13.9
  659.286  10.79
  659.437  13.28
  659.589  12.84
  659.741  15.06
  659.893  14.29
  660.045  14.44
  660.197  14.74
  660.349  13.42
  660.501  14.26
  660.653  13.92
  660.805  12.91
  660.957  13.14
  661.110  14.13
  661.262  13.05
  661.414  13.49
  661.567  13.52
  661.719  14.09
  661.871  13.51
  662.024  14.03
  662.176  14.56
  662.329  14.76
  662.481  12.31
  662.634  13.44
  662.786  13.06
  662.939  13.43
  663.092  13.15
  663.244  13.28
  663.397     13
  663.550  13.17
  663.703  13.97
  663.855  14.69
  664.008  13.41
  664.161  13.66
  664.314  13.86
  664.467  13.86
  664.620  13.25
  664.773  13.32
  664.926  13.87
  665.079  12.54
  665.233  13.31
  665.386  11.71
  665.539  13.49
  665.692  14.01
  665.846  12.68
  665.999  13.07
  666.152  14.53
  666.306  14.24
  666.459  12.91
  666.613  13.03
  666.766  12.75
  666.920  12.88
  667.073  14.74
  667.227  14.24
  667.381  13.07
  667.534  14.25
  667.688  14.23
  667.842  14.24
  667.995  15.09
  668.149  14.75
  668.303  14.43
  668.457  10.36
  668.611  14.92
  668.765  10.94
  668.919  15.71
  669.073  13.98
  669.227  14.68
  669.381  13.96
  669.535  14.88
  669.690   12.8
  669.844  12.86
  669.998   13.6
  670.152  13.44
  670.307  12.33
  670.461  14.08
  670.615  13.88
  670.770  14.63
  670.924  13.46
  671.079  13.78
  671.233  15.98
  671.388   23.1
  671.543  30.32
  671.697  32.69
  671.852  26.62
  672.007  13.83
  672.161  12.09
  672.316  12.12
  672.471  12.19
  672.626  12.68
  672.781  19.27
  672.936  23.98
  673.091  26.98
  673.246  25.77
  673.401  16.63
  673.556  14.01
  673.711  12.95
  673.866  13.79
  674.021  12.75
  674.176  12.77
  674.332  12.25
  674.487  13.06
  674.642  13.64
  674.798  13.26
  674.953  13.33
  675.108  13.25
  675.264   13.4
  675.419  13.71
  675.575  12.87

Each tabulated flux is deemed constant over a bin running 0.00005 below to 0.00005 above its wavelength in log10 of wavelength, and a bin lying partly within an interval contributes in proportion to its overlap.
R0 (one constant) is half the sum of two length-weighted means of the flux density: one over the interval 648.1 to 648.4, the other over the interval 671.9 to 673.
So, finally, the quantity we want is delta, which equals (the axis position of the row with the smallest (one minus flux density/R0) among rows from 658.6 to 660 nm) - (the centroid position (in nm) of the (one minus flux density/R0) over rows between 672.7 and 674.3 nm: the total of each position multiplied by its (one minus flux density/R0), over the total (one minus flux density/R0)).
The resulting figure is -14.24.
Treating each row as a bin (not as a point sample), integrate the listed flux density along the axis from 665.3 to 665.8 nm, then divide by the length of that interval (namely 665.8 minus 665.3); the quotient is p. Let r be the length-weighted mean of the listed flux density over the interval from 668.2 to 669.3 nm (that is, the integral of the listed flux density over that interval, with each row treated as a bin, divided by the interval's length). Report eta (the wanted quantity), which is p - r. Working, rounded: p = 13.05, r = 13.6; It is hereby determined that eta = -0.5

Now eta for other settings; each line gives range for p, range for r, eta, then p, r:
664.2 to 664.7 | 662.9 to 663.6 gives 0.5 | 13.65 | 13.2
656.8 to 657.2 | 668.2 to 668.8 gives -0.1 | 12.79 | 12.9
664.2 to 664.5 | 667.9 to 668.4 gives -0.7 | 13.83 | 14.6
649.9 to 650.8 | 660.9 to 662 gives -0.3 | 13.27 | 13.6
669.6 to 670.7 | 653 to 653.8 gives -0.6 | 13.30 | 13.9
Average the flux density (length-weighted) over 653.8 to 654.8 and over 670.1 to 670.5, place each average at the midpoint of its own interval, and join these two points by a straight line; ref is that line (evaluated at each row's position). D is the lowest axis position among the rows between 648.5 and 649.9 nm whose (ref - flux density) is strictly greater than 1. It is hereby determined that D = 648.595 nm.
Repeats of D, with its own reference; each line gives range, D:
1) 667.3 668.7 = 668.457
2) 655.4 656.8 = 655.501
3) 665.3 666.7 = 665.386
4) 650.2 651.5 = 650.240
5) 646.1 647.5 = 646.210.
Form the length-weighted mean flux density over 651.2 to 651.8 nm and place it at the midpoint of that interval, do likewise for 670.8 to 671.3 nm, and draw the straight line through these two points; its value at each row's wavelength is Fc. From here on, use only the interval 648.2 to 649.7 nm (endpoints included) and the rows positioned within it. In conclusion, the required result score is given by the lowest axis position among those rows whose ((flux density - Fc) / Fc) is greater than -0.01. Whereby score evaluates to 648.446 nm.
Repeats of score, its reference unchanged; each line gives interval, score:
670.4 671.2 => 670.770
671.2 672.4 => 671.233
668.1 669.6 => 668.149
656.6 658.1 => 656.710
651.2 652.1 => 651.289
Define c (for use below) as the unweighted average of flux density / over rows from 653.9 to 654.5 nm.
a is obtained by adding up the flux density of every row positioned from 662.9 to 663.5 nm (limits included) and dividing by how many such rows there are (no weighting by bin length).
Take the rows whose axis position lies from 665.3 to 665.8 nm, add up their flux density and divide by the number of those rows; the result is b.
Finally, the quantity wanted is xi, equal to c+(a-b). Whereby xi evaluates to 13.9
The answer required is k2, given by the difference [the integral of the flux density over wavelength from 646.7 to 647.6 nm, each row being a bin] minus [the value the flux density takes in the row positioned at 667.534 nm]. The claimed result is -1.0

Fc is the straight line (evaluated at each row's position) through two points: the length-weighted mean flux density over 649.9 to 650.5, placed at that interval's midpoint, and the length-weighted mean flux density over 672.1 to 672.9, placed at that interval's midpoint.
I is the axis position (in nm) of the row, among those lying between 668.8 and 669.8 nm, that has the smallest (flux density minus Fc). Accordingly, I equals 669.690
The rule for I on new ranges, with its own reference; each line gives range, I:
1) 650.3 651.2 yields 650.839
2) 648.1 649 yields 648.894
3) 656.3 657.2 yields 656.861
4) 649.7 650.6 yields 649.940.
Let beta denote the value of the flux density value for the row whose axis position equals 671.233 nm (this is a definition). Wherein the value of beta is 15.98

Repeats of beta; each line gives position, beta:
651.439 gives 13.95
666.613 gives 13.03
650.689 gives 13.42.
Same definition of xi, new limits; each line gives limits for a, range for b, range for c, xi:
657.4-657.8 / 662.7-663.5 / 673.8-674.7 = 13.0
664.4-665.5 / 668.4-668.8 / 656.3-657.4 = 34.2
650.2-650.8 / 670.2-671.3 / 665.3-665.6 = 12.4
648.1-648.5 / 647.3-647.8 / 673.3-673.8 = 13.5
